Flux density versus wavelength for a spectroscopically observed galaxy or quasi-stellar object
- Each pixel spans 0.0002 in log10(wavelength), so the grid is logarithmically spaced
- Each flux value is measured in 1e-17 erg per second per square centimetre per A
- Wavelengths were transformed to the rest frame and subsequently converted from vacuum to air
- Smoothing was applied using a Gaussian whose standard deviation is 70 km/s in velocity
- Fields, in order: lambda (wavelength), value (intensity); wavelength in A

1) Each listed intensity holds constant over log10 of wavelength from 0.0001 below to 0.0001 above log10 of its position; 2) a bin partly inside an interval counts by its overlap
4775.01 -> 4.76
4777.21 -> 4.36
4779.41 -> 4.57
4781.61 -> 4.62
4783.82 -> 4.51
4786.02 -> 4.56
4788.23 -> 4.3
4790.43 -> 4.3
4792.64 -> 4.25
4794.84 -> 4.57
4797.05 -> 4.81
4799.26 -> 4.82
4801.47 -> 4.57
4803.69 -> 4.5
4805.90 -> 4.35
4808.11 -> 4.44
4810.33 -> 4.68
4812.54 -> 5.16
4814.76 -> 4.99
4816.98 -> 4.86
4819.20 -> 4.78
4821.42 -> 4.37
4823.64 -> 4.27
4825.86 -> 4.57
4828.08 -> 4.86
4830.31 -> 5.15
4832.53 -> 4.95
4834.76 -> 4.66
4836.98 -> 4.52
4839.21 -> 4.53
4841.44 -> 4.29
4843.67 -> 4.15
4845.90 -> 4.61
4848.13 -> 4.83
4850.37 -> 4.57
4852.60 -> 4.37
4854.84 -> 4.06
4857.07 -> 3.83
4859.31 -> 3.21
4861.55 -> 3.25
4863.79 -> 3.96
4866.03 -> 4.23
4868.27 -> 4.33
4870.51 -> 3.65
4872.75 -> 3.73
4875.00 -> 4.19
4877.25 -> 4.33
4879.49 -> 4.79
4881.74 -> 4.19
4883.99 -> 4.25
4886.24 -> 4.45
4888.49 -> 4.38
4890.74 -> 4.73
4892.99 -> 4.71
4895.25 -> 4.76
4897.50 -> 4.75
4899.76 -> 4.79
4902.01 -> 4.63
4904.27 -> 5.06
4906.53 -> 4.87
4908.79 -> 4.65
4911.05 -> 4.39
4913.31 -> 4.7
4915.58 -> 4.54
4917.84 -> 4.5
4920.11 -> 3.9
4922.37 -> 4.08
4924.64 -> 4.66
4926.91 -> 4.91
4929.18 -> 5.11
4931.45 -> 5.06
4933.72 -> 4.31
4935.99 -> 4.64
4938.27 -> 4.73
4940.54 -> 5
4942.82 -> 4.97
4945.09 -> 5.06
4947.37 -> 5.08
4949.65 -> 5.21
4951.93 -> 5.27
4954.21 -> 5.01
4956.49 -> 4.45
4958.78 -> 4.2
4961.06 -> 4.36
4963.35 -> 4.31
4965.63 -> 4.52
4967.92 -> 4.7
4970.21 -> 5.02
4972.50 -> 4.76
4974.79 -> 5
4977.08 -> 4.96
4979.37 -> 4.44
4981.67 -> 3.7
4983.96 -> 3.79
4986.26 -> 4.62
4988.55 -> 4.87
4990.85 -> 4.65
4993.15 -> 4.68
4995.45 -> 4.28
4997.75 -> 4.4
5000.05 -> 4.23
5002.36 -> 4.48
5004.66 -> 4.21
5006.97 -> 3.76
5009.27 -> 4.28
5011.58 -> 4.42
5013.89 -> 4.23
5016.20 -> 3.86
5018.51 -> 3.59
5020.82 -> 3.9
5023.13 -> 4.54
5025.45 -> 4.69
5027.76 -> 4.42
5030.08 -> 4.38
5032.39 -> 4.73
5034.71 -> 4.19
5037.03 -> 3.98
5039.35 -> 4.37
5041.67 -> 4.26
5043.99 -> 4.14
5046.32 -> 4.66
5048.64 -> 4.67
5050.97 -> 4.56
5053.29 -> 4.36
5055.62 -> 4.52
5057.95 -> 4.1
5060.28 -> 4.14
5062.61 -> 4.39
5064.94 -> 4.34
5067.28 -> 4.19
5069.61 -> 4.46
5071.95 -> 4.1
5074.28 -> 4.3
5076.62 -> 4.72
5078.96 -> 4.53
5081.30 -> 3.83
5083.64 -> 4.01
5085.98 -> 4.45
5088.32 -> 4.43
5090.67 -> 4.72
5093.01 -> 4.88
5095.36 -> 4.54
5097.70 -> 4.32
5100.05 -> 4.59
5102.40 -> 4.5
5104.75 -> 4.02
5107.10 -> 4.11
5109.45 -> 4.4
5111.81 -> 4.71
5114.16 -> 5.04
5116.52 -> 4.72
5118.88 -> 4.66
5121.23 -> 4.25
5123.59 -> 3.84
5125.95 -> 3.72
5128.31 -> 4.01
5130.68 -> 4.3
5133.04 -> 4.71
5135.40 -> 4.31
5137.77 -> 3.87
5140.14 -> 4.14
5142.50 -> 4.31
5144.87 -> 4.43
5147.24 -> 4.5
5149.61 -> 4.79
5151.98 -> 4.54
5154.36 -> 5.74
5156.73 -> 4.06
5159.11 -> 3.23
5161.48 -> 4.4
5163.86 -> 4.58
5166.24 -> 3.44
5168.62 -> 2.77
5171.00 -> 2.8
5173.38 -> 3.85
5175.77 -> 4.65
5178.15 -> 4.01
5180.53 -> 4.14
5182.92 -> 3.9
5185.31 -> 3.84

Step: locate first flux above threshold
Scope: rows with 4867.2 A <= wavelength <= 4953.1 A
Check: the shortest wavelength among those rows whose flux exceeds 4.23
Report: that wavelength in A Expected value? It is 4868.27 A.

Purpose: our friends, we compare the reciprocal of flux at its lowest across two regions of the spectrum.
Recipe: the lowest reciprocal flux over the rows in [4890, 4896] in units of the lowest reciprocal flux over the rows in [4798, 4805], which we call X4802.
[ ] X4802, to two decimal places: 1.01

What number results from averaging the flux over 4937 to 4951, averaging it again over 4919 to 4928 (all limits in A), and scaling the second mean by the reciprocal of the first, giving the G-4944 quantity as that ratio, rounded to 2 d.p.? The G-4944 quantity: 0.88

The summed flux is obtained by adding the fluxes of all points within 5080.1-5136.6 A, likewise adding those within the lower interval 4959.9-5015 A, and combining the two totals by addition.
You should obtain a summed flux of 212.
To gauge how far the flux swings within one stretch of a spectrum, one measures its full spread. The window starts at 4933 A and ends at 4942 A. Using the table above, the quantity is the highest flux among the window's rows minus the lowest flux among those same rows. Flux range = 0.69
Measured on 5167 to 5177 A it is 1.88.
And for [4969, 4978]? 0.26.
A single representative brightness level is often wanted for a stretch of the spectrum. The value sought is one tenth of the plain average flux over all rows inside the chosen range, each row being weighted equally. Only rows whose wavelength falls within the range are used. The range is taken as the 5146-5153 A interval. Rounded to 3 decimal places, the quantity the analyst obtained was 0.461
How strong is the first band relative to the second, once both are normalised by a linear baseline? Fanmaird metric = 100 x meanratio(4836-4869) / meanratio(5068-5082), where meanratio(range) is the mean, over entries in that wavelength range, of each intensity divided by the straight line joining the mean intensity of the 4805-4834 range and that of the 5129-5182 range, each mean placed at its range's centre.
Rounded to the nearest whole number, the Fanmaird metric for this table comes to 89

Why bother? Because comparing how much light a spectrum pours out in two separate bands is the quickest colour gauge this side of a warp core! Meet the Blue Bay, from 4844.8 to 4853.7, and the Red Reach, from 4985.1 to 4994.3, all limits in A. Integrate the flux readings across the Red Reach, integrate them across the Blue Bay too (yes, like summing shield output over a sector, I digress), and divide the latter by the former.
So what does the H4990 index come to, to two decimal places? 0.95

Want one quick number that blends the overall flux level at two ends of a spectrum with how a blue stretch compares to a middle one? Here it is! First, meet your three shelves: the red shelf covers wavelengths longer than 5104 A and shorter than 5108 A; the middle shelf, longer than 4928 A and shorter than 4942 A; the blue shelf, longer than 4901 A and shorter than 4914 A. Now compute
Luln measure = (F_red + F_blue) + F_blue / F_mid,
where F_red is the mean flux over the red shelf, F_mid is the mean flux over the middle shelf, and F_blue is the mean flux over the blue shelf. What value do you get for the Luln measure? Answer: 9.8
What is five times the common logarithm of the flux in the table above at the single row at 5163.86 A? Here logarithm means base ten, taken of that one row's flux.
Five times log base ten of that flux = 3.30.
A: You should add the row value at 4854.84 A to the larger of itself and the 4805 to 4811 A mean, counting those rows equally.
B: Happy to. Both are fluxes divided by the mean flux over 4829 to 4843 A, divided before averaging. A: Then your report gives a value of 1.83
